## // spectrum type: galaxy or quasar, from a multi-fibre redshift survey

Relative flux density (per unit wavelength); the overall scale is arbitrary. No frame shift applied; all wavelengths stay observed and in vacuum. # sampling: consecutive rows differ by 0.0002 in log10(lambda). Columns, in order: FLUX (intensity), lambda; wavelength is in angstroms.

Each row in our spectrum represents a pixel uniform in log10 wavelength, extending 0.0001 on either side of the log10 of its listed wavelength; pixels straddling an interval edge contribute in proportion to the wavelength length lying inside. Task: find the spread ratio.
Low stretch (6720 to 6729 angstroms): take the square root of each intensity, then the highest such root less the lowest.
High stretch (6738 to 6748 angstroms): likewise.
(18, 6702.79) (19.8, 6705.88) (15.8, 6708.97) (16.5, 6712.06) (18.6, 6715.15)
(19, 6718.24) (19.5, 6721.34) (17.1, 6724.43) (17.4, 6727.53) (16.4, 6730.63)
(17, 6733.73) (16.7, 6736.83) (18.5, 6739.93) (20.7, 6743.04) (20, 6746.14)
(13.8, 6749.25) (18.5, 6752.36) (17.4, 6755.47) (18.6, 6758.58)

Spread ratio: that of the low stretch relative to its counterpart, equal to 1.1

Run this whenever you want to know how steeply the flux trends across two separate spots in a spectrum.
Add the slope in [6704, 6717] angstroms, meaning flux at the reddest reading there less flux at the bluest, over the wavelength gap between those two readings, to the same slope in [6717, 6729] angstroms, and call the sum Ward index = -0.3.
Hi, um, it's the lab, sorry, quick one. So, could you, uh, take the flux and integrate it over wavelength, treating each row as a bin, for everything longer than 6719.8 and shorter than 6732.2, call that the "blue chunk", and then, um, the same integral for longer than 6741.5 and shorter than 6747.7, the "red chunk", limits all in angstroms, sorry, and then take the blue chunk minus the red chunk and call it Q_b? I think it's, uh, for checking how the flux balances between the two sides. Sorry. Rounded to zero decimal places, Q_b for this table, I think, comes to 92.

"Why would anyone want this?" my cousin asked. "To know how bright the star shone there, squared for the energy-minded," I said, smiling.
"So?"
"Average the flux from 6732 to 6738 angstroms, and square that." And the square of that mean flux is 284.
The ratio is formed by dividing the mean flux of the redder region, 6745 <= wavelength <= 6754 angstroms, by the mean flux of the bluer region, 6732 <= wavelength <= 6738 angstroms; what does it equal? 1.03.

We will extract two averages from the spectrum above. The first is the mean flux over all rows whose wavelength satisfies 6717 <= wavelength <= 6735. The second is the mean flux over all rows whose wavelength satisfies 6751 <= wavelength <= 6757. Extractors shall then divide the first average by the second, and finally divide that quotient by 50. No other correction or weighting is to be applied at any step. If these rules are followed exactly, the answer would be 0.0198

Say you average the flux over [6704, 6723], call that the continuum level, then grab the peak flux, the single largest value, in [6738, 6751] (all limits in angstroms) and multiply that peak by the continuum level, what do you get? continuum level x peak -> 377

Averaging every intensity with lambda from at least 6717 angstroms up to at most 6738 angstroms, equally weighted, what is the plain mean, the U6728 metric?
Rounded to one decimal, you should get 17.6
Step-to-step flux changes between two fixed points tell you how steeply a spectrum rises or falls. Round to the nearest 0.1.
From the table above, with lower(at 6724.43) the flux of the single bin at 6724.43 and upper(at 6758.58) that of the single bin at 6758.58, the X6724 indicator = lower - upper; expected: -1.5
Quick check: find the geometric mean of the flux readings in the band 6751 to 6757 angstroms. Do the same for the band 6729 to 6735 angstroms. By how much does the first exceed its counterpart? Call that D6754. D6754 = 1.2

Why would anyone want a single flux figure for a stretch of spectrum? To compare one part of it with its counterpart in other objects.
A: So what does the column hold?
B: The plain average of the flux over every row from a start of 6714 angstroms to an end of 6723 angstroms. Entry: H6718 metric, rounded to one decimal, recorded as 19.0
